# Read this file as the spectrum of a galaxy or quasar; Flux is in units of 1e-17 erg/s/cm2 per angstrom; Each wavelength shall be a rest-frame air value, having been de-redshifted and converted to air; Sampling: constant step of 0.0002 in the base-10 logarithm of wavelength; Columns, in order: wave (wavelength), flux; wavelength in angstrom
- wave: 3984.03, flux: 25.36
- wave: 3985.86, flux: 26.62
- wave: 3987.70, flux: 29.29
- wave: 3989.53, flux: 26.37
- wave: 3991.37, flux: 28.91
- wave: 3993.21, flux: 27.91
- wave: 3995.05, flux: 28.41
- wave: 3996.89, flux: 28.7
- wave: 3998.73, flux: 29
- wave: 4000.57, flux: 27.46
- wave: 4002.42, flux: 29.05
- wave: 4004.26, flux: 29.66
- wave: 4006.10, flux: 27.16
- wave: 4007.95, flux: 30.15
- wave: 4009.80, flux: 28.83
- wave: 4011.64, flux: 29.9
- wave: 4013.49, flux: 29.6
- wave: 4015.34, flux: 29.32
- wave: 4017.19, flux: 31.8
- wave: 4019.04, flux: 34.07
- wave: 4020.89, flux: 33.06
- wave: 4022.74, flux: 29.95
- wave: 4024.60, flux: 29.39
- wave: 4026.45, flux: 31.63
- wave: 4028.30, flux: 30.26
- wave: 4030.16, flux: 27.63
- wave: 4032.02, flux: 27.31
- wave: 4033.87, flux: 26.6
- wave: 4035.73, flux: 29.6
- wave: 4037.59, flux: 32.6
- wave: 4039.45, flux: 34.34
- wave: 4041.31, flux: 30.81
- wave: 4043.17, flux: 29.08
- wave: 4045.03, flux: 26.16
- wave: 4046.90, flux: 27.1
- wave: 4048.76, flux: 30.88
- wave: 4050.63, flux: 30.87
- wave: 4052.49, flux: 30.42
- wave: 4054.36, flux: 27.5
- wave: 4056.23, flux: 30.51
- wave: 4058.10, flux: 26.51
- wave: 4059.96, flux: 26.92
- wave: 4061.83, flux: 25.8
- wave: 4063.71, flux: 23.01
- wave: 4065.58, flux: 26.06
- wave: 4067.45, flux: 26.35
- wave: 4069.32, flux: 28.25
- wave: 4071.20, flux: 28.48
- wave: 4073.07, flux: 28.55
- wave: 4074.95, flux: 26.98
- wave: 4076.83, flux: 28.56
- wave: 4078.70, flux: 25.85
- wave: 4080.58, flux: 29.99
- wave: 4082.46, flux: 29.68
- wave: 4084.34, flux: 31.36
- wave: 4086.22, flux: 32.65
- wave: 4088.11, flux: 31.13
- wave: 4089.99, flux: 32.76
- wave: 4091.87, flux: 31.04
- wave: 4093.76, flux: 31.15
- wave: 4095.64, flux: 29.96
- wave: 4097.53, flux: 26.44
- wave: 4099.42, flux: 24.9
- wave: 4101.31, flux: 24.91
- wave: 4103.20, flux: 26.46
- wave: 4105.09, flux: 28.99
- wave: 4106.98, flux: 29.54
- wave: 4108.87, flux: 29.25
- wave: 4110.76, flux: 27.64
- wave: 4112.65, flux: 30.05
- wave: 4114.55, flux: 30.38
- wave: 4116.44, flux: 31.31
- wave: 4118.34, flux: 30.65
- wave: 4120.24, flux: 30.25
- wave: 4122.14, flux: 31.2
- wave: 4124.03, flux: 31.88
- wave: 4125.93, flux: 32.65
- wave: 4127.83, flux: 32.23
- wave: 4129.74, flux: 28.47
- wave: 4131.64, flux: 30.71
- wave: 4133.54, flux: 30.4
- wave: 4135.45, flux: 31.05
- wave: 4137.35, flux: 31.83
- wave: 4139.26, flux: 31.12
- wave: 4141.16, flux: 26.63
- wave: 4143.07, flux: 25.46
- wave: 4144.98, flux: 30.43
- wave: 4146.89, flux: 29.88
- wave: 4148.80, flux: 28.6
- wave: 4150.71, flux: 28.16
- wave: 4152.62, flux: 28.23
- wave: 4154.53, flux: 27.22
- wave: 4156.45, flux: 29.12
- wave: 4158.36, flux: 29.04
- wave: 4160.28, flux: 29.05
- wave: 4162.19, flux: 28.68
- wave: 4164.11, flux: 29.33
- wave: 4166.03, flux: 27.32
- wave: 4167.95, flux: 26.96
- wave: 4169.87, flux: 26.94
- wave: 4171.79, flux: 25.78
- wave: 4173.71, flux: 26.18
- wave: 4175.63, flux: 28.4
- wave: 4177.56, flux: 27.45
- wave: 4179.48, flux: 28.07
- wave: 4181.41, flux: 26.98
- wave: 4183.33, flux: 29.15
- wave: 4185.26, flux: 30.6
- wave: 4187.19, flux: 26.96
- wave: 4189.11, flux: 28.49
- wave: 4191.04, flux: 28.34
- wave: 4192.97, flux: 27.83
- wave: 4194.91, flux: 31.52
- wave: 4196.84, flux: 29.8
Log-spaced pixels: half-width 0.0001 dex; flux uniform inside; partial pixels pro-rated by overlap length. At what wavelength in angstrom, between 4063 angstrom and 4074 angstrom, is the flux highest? 4073.07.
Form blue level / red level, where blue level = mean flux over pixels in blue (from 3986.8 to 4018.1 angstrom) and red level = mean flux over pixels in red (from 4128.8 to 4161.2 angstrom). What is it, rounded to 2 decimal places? 0.99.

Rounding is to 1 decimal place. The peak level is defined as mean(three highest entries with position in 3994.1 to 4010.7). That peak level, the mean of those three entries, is 29.6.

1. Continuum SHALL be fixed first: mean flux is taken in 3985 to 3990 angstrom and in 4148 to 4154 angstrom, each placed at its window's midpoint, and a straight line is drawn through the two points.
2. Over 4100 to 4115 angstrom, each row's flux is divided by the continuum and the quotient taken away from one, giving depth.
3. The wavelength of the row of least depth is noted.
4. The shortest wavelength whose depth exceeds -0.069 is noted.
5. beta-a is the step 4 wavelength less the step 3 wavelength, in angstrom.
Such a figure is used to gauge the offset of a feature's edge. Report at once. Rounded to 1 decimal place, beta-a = -13.2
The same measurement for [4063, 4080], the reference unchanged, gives -9.4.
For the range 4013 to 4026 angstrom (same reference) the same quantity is -3.7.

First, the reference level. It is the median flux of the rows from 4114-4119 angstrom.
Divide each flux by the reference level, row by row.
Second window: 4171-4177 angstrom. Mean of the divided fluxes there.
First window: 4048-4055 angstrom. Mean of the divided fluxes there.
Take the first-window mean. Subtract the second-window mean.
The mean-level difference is 0.10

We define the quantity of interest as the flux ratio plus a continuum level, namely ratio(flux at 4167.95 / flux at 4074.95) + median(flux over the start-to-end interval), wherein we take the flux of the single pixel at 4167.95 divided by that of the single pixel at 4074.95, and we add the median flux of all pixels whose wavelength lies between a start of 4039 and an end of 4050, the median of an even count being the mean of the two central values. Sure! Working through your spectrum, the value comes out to 30.9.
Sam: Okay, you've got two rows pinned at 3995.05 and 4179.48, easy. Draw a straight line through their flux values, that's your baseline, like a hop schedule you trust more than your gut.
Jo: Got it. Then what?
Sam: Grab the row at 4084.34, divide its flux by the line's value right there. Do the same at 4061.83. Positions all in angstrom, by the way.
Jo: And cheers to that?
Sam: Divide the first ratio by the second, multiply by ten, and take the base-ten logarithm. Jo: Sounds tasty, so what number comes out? 1.09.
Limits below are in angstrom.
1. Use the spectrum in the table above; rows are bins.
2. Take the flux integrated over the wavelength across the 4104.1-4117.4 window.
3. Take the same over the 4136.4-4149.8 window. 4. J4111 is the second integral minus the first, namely -3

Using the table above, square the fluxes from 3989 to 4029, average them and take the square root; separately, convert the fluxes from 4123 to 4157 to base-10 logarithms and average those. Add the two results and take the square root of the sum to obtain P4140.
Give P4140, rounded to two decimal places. 5.58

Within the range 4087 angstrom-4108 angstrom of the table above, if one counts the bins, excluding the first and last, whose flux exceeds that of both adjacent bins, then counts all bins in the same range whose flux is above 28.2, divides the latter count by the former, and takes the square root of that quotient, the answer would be 1.9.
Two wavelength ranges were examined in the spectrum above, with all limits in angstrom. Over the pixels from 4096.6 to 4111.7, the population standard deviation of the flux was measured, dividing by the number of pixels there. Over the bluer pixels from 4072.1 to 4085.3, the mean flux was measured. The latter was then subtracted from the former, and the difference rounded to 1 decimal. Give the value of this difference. -27.0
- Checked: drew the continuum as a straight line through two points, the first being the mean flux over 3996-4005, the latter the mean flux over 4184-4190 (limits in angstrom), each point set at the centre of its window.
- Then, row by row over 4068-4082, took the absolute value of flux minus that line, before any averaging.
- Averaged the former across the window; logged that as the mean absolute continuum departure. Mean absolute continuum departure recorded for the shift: 1.0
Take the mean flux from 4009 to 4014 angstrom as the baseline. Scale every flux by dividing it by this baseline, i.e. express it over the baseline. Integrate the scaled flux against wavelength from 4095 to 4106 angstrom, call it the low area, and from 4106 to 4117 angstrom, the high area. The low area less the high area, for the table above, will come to -1.1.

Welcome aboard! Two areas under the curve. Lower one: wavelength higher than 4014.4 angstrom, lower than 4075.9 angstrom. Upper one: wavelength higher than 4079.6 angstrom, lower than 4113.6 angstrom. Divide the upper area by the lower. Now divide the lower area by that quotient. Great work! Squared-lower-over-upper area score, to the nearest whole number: 3195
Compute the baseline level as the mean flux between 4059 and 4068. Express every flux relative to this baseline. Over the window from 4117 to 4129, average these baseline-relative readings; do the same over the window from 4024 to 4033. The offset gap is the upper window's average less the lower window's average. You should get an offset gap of 2.2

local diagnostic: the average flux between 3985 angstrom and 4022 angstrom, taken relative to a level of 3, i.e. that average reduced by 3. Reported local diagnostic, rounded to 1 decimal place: 26.3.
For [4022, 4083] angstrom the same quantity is 25.6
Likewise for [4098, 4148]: 26.5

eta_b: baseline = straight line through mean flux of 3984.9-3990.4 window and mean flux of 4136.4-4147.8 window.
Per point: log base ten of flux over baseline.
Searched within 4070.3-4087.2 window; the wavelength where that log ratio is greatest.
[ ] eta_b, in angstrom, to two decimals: 4086.22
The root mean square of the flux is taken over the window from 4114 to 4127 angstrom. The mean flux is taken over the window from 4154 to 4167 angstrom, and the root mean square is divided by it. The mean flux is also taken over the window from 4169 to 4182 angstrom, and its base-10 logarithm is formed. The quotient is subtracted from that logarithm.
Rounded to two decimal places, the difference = 0.34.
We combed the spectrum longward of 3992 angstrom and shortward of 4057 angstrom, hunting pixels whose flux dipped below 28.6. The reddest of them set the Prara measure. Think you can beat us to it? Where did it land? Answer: 4054.36 angstrom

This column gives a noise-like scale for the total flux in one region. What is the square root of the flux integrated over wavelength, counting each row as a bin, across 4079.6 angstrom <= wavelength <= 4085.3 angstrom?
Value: 13.1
